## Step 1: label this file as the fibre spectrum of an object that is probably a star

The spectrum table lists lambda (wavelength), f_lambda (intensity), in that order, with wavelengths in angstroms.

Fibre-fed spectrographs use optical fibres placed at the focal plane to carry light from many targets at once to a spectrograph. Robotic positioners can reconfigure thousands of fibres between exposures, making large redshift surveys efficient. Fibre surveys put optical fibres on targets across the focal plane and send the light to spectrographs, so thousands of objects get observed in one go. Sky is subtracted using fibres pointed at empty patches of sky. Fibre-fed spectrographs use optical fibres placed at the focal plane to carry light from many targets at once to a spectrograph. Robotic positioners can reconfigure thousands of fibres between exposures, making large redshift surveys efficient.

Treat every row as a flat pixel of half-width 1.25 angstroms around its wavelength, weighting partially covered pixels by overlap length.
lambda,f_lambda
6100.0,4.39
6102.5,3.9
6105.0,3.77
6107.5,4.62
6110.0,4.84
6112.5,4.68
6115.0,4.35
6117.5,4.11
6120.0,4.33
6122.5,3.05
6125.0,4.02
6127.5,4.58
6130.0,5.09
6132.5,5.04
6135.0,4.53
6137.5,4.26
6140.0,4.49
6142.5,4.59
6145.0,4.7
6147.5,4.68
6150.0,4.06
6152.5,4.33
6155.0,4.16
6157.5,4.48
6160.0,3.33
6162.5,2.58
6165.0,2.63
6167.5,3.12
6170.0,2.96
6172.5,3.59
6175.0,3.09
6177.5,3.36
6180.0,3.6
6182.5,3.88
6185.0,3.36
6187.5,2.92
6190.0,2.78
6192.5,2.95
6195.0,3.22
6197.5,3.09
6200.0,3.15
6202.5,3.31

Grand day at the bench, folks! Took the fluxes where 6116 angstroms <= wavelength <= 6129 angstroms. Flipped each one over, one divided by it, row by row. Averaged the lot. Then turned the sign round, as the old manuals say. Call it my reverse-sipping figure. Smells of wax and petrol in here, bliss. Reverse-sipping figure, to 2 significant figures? -0.25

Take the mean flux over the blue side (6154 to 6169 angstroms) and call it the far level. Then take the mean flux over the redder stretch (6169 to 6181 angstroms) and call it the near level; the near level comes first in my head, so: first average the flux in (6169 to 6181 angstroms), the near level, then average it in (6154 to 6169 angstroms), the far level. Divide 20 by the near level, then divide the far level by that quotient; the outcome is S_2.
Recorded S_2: 0.56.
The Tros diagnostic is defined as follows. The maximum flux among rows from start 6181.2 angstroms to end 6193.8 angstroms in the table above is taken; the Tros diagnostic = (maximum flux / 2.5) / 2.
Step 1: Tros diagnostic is 0.78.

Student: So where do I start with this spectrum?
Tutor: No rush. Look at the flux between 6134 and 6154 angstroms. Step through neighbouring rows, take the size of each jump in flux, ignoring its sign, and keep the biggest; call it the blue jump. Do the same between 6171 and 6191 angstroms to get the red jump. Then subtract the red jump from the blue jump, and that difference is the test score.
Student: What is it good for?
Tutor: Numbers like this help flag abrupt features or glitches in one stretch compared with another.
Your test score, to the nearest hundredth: 0.10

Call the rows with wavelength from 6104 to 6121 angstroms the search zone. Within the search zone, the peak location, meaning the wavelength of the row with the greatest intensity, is 6110.0 angstroms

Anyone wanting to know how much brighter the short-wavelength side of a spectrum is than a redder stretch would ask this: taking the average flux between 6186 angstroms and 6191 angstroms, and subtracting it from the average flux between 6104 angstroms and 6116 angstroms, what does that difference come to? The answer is 1.6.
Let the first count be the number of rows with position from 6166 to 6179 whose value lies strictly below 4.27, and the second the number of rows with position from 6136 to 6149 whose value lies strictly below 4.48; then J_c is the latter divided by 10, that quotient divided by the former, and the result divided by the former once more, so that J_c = 0.004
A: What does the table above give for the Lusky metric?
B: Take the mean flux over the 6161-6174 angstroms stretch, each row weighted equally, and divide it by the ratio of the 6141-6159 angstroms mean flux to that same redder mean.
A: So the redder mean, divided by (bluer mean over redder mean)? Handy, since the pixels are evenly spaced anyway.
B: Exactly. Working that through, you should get 2.0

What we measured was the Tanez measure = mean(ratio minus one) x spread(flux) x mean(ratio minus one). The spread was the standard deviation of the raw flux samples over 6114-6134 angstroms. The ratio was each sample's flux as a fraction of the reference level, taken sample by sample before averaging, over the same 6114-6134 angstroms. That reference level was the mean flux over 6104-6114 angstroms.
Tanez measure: 0.001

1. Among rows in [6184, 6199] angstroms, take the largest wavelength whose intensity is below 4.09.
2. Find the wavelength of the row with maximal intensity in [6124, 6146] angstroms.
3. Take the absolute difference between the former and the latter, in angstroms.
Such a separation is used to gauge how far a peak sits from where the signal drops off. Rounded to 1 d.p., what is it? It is 67.5 angstroms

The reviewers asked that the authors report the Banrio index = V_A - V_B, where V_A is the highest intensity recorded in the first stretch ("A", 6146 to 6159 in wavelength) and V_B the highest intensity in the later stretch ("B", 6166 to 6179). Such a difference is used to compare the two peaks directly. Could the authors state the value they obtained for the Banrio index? 1.09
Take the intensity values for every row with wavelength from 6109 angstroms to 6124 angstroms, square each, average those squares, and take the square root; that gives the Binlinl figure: 4.3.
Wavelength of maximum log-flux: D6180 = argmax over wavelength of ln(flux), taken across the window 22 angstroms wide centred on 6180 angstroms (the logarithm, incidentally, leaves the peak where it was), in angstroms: 6182.5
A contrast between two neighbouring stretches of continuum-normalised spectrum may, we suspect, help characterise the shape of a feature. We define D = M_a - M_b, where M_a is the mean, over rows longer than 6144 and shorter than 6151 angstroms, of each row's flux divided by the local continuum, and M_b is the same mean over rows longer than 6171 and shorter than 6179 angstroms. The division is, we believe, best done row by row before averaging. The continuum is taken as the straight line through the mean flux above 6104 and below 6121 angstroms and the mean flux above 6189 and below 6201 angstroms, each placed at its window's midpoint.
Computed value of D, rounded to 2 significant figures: 0.18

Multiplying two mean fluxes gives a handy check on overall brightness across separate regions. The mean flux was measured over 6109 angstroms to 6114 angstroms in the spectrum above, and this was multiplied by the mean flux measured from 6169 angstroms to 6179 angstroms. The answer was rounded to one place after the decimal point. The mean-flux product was 15.5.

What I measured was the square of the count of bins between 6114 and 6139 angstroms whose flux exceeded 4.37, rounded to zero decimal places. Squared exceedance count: 16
